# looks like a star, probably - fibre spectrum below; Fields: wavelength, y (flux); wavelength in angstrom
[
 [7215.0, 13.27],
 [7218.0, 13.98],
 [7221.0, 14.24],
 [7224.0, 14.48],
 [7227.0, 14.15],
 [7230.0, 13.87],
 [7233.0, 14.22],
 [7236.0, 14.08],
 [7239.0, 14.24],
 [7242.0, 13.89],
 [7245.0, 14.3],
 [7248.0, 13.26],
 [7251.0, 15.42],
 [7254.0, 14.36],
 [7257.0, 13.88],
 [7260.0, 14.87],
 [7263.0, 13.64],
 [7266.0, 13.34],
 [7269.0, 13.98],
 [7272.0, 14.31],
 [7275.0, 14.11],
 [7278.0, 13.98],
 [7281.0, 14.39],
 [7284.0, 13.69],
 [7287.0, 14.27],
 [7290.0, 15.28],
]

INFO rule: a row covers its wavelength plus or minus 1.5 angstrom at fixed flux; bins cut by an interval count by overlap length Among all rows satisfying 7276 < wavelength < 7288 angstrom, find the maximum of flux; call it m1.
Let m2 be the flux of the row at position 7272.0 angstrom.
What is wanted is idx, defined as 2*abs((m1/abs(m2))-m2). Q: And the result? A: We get 26.6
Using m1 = 14.39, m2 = 14.31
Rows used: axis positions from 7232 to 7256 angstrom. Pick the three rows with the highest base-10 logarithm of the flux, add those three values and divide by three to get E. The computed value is 1.17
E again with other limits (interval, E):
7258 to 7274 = 1.16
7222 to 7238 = 1.15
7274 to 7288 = 1.15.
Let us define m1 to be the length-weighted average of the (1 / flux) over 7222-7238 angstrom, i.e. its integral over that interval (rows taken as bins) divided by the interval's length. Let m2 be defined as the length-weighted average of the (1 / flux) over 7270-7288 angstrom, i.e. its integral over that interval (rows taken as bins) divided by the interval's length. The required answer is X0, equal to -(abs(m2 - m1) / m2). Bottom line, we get -0.003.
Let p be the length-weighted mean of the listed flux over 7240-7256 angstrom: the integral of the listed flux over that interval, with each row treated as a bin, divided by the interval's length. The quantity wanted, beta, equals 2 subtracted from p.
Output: 12.2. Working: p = 14.2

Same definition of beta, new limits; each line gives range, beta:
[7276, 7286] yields 12.0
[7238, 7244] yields 12.1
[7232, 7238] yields 12.2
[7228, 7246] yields 12.1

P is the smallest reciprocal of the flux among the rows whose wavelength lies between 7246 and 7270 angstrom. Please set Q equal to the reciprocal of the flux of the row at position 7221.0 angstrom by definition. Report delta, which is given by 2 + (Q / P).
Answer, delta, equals 3.08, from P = 0.0649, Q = 0.0702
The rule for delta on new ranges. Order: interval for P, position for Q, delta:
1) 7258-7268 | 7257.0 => 3.07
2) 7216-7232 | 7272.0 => 3.01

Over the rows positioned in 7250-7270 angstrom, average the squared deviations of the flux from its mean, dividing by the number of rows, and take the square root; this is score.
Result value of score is 0.67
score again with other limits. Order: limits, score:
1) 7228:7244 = 0.16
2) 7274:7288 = 0.24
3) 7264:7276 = 0.36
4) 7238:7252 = 0.70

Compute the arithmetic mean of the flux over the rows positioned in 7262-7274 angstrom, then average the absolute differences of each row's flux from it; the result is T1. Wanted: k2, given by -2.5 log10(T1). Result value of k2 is 1.2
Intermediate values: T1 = 0.3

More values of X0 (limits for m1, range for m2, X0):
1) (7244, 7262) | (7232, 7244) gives -0.013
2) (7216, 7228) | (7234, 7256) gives -0.001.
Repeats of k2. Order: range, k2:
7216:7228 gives 2.1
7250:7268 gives 0.5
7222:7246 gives 2.0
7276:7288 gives 1.5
